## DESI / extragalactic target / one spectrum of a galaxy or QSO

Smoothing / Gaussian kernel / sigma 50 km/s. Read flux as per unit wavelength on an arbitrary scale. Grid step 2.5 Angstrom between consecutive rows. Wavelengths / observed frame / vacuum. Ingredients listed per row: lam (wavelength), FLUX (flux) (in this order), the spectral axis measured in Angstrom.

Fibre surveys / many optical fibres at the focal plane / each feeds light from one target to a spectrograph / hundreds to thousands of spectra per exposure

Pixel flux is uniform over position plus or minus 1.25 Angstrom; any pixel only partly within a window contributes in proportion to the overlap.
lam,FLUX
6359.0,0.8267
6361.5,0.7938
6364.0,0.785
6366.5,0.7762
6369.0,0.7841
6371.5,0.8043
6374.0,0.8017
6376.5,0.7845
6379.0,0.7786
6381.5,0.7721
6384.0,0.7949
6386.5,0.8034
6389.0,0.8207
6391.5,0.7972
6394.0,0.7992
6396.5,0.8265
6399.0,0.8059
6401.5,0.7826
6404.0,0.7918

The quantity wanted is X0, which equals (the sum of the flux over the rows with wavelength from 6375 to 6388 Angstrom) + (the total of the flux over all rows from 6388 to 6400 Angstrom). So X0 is 7.98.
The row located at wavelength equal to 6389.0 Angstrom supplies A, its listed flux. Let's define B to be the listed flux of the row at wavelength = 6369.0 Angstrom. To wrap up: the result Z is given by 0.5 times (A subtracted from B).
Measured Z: -0.018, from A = 0.8207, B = 0.7841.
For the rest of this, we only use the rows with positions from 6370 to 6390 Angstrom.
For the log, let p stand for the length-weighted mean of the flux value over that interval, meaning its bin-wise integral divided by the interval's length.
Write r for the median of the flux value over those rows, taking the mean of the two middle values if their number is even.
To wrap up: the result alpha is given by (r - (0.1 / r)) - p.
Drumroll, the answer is -0.122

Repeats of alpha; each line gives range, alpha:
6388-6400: -0.128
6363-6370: -0.125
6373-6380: -0.131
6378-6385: -0.131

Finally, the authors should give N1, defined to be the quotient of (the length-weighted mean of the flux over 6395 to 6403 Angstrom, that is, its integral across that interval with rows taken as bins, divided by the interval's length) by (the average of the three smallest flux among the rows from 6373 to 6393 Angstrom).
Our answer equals 1.03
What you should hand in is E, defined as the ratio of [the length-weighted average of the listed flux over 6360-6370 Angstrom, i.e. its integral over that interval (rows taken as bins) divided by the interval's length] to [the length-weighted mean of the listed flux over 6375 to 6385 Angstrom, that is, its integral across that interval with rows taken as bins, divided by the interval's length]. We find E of 1.00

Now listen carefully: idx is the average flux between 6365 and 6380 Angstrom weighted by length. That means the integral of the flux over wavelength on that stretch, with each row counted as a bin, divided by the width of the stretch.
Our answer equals 0.788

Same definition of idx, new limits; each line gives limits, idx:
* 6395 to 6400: 0.816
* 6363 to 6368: 0.781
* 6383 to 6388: 0.800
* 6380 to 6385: 0.783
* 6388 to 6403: 0.805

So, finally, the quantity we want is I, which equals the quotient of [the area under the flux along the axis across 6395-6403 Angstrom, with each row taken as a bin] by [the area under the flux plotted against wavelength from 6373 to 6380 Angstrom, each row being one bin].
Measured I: 1.17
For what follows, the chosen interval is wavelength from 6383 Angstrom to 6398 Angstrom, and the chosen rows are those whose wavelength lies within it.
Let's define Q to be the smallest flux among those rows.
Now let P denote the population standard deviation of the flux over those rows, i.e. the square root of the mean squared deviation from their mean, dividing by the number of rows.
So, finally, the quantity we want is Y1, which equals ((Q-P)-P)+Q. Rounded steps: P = 0.0121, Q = 0.7949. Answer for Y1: 1.566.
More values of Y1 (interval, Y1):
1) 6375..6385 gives 1.527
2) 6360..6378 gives 1.533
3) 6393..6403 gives 1.534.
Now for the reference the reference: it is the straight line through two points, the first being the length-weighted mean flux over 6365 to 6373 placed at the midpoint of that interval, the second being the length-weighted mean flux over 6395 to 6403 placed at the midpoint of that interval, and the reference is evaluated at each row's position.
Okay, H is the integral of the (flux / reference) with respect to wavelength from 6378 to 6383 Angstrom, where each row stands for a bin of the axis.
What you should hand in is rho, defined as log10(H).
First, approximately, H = 4.88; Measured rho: 0.689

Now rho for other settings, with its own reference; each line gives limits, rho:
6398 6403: 0.693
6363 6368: 0.696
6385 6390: 0.706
